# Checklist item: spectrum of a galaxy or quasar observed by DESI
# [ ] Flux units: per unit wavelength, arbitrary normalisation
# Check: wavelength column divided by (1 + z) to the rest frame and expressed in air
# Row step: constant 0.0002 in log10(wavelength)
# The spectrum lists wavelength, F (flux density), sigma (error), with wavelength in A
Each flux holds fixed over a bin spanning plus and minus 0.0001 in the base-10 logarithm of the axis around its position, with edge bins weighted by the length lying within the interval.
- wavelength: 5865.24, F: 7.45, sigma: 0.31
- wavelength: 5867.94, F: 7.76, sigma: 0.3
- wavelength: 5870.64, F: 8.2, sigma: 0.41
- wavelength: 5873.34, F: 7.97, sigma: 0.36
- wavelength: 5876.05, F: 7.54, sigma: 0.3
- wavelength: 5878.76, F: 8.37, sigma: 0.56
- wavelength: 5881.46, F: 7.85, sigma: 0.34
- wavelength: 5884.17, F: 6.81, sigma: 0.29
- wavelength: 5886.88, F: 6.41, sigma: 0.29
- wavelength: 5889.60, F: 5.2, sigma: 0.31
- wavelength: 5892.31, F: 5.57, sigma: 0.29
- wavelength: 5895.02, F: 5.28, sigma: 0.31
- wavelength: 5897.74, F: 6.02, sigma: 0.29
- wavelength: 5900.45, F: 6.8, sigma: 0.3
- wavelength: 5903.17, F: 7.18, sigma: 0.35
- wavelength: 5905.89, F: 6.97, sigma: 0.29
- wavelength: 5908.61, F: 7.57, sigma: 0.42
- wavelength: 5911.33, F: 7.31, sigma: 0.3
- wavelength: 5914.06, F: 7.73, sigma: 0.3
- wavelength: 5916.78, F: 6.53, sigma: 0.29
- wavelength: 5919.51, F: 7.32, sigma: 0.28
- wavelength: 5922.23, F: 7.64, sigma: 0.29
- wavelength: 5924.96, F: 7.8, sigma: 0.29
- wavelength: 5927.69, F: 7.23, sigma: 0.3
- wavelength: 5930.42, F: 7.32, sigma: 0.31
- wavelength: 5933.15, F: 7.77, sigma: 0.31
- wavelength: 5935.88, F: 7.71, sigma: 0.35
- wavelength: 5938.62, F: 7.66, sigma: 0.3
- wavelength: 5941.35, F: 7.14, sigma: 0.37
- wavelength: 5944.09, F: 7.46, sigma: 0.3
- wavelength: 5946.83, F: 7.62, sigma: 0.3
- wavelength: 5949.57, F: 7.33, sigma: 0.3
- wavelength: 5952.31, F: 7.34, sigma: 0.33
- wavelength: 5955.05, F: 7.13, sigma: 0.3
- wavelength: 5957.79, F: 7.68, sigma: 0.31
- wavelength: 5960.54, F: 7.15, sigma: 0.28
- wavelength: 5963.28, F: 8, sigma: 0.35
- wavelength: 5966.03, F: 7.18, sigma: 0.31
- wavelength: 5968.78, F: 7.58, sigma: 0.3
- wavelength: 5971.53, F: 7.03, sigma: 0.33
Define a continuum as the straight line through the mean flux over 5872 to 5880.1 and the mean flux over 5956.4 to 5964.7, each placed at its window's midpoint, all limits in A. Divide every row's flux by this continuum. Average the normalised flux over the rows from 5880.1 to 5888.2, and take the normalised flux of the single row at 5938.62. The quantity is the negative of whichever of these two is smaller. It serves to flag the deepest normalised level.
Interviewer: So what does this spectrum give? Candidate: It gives -0.89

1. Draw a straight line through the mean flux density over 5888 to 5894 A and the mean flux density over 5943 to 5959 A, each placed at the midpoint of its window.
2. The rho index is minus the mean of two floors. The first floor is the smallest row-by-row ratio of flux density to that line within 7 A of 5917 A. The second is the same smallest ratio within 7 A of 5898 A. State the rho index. -1.00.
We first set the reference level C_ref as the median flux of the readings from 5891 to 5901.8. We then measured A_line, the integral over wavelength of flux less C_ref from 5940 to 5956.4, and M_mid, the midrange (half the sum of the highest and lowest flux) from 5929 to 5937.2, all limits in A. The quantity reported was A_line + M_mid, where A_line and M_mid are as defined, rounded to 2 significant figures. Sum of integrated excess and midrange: 33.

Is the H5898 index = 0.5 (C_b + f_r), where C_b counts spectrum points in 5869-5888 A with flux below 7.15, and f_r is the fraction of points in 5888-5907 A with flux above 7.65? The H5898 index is 1.00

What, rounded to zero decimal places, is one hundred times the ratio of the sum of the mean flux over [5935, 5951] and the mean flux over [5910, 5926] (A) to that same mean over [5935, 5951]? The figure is 199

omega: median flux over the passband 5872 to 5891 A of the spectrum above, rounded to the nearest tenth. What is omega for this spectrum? 7.5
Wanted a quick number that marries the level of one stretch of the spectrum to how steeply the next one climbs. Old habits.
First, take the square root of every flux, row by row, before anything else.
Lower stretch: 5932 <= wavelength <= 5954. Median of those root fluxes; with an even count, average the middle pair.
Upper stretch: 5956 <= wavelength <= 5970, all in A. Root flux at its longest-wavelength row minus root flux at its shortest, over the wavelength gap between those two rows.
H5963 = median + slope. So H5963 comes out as 2.7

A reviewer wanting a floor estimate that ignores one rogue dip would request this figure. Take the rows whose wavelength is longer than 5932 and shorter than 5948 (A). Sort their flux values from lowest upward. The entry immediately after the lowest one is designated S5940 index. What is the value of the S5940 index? 7.46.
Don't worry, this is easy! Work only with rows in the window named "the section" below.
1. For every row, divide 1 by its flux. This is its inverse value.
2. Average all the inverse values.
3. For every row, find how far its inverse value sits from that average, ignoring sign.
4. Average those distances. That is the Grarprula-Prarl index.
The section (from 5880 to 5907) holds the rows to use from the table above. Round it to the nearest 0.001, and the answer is 0.018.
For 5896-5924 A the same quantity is 0.009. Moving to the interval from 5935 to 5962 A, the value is 0.004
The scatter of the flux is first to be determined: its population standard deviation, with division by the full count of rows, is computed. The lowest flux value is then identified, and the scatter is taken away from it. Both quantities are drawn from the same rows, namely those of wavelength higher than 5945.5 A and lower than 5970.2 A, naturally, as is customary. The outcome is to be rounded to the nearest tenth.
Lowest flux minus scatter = 6.9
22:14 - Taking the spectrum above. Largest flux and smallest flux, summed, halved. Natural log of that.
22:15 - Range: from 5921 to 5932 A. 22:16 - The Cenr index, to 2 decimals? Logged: 2.02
